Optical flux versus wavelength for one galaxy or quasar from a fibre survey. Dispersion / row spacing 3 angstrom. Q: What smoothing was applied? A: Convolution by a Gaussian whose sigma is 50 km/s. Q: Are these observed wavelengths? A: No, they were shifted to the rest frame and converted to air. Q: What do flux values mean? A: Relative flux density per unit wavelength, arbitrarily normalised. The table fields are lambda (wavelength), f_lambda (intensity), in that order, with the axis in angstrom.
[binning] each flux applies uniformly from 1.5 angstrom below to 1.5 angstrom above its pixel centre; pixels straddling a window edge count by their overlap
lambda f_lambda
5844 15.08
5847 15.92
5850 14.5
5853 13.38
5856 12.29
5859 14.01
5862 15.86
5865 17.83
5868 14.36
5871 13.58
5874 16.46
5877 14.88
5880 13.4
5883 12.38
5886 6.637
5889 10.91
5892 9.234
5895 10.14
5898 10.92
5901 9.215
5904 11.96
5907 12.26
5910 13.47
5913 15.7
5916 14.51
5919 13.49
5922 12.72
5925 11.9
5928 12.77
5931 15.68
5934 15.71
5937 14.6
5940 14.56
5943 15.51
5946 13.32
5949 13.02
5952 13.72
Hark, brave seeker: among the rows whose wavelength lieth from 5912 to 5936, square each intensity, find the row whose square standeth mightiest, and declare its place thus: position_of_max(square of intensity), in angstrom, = 5934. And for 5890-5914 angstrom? 5913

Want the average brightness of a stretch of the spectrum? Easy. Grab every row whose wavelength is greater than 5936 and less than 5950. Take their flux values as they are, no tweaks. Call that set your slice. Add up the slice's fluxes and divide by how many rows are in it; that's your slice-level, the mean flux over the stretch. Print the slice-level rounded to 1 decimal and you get 14.2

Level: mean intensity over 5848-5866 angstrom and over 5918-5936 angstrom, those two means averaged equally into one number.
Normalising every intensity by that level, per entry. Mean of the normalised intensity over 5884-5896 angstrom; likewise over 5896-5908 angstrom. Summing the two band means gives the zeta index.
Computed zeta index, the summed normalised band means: 1.43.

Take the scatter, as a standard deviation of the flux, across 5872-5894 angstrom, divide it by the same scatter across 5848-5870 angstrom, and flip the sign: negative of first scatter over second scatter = -1.9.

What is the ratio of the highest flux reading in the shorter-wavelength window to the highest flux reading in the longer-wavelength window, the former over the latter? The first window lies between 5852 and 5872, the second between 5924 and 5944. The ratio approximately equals 1.13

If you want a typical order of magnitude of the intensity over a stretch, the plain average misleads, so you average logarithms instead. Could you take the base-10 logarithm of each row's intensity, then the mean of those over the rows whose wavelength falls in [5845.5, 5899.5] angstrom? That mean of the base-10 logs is 1.11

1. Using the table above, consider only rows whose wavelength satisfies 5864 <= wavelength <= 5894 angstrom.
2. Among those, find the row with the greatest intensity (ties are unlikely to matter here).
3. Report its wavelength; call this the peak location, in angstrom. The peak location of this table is 5865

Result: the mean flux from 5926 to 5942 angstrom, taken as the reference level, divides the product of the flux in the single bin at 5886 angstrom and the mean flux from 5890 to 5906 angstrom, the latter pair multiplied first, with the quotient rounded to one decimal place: 4.7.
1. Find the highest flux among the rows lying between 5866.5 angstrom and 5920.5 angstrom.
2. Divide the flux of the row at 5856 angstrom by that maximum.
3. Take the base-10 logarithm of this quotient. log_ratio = -0.127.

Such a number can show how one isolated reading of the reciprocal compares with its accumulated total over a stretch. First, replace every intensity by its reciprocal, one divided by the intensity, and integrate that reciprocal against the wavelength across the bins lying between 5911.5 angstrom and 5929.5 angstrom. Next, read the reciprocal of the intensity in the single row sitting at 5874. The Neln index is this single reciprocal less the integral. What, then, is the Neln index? -1.28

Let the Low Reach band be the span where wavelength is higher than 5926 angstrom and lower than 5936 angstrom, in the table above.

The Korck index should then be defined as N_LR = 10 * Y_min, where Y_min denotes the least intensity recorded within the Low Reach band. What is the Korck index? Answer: 128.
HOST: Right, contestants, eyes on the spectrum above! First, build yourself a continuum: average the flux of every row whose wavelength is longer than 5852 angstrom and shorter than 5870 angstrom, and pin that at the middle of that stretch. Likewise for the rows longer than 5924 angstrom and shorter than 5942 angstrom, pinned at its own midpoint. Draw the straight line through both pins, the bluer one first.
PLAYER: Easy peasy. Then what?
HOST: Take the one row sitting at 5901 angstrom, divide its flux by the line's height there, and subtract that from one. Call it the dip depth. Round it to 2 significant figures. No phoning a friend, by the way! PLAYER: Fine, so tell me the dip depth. 0.36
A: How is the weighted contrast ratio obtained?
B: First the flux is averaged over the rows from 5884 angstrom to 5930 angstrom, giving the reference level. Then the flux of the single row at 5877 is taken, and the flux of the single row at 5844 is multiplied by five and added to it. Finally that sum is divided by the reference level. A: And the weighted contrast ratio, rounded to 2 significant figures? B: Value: 7.7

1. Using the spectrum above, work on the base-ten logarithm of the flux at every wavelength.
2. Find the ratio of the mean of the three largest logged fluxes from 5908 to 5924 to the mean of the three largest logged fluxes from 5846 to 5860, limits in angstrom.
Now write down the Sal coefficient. 0.994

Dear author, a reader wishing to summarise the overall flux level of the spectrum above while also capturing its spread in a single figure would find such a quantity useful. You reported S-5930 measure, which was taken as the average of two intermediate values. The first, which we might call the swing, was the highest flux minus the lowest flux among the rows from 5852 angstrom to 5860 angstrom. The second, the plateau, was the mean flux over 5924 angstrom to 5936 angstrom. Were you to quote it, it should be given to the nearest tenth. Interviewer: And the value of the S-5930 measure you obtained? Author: 7.9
